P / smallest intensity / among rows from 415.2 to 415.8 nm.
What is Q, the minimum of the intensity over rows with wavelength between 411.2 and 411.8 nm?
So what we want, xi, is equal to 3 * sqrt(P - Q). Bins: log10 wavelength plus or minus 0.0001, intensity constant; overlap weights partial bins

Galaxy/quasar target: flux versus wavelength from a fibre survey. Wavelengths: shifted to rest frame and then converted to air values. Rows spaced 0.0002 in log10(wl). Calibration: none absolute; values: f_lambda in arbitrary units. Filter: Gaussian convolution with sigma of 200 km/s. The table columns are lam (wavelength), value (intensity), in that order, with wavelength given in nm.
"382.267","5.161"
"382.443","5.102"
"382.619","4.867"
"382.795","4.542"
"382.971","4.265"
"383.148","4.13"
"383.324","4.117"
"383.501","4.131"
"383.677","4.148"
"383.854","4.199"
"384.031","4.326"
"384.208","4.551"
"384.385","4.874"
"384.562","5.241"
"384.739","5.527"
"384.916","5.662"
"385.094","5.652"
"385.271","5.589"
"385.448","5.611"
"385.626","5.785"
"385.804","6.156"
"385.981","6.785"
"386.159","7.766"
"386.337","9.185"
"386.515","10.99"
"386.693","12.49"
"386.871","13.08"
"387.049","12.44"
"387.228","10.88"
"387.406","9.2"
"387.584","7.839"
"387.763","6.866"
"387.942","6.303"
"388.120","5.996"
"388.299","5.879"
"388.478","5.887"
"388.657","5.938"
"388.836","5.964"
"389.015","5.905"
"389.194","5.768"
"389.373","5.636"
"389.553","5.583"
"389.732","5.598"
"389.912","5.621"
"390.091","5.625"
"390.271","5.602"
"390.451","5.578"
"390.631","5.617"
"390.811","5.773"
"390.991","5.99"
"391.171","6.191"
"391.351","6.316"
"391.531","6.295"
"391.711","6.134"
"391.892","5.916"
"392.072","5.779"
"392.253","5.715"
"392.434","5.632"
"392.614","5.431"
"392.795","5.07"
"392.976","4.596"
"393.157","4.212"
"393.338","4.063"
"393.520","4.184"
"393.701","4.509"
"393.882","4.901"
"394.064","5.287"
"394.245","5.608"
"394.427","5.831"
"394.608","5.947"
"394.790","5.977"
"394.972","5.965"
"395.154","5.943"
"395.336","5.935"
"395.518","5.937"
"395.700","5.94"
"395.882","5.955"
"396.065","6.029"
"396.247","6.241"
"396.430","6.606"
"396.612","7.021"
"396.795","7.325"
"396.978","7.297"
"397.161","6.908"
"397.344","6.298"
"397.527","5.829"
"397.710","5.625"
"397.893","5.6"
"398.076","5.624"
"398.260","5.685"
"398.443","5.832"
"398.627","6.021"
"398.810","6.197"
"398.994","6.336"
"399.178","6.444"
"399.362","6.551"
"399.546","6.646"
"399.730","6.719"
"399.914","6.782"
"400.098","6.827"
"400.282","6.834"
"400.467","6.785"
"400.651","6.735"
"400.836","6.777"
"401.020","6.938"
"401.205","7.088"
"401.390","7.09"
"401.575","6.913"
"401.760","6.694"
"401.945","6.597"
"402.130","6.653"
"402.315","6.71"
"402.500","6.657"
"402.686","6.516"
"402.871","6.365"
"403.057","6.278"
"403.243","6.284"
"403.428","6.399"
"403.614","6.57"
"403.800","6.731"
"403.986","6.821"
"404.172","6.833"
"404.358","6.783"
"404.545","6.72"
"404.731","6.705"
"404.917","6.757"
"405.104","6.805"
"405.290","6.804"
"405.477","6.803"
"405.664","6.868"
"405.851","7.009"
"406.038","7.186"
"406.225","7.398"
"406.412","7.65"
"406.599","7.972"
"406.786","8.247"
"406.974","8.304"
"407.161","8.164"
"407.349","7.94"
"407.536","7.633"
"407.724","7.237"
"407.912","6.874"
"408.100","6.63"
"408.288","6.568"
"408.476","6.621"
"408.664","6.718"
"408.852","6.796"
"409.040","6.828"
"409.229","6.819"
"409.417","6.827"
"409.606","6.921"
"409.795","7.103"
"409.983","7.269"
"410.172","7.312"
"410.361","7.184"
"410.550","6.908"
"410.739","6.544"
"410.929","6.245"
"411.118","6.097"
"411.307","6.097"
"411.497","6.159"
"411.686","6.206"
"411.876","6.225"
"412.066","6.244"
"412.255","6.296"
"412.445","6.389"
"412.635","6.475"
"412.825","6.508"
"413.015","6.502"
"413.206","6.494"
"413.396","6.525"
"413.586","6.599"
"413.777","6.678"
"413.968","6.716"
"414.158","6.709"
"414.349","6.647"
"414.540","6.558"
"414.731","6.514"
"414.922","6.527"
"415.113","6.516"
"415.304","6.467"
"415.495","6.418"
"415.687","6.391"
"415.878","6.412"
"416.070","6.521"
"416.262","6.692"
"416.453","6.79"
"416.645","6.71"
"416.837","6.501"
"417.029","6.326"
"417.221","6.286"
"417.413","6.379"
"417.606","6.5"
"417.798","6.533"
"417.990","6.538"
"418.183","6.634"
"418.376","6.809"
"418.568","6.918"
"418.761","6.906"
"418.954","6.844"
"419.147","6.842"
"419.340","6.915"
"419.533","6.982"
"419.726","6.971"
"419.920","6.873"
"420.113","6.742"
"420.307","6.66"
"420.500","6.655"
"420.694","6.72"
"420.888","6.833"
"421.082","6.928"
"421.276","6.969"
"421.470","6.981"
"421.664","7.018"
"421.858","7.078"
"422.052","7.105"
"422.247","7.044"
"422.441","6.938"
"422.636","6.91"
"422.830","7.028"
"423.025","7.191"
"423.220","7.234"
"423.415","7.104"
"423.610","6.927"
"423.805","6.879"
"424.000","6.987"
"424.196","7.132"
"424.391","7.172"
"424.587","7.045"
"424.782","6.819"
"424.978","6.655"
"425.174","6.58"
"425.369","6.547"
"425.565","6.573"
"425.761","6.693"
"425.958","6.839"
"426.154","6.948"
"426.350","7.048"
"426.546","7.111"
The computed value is 1.6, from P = 6.391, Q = 6.097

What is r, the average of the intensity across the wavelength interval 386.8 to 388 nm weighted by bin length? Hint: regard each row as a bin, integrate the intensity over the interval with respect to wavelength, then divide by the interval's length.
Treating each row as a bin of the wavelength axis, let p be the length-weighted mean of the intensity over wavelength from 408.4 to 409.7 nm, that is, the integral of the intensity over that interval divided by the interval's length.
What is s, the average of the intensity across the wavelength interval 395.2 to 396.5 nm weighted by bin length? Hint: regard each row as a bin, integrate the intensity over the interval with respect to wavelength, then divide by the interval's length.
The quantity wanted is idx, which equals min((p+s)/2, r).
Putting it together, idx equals 6.4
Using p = 6.79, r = 9.5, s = 6.1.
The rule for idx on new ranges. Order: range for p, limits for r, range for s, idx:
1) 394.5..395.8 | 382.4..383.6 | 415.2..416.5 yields 4.4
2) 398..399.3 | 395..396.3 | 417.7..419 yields 6.0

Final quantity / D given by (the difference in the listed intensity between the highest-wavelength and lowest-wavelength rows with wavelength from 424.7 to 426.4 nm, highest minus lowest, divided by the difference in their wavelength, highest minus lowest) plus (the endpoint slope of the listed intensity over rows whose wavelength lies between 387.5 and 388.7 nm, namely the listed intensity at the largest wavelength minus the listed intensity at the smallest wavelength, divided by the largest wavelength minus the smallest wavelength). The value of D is -1.6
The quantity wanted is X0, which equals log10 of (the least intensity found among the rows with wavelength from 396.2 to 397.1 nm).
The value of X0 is 0.795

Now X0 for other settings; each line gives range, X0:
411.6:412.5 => 0.793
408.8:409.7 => 0.832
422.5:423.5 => 0.839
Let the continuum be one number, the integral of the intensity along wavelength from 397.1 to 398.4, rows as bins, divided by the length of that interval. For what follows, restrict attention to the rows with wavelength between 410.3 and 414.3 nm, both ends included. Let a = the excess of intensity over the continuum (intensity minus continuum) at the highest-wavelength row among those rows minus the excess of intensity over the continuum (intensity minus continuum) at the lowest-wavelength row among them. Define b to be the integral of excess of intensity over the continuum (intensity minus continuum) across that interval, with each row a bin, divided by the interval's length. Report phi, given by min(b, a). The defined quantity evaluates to -0.5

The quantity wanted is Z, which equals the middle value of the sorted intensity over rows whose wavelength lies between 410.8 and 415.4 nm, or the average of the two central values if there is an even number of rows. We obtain 6.5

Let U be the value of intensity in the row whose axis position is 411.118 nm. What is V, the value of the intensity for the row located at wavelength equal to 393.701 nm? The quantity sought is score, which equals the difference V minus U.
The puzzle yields -2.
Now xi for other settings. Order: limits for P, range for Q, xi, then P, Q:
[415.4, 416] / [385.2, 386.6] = 2.7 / 6.391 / 5.589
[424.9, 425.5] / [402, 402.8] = 0.5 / 6.547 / 6.516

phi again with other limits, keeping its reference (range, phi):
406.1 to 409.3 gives -0.6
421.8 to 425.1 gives -0.4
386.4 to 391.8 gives -4.9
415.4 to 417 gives 0.1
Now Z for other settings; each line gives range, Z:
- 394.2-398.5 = 5.9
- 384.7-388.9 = 6.2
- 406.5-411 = 6.9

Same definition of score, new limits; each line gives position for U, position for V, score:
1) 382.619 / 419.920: 2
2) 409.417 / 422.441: 0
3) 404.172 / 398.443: -1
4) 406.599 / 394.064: -3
